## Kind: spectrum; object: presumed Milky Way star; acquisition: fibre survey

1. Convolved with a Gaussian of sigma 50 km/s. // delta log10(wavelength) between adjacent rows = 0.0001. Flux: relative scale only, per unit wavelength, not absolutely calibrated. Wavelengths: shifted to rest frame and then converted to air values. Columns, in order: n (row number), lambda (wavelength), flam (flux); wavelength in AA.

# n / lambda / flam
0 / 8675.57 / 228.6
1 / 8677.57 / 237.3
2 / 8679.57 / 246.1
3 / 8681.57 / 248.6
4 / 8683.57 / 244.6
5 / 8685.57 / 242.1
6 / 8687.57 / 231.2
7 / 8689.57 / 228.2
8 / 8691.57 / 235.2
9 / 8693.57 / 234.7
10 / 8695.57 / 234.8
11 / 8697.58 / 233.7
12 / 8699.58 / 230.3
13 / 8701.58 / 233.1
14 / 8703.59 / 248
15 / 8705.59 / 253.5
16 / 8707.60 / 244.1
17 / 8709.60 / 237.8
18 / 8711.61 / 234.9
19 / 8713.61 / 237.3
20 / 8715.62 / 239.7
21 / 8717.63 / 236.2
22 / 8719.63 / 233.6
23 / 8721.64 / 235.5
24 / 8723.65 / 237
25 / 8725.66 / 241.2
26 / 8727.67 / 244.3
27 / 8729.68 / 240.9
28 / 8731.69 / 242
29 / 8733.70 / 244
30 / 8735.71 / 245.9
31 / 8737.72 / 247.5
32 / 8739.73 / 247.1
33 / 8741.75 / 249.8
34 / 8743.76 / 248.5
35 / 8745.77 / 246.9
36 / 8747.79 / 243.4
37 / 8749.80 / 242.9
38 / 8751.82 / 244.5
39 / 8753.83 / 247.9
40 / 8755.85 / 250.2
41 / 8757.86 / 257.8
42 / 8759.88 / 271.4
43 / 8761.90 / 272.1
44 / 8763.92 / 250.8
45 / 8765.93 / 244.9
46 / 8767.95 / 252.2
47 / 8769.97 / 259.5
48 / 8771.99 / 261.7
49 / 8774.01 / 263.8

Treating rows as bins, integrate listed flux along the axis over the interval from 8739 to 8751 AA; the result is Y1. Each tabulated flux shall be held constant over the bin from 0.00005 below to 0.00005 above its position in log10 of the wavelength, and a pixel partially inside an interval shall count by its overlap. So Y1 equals 2955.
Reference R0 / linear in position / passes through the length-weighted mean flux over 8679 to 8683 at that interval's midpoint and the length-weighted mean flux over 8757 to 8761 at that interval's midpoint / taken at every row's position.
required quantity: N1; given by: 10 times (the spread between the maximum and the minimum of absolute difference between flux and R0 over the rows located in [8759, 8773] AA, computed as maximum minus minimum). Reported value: 154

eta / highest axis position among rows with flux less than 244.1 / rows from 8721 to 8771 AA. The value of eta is 8749.80 AA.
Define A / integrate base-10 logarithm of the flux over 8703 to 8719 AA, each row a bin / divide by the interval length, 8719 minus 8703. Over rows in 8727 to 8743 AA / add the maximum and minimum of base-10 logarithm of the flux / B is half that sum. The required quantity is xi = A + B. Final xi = 4.77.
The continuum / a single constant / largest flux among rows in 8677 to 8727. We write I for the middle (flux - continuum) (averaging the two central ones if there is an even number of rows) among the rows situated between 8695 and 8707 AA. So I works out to -19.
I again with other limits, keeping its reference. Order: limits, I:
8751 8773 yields -1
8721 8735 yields -12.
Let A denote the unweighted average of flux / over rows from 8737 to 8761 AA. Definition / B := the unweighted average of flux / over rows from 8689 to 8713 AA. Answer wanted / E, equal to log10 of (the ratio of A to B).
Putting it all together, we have 0.02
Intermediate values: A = 250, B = 237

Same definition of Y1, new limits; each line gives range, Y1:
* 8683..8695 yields 2829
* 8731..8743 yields 2955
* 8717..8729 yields 2858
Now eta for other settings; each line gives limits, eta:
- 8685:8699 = 8697.58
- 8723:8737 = 8733.70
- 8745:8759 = 8749.80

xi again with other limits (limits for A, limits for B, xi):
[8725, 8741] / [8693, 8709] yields 4.77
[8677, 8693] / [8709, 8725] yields 4.75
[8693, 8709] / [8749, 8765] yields 4.79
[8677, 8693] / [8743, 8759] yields 4.78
